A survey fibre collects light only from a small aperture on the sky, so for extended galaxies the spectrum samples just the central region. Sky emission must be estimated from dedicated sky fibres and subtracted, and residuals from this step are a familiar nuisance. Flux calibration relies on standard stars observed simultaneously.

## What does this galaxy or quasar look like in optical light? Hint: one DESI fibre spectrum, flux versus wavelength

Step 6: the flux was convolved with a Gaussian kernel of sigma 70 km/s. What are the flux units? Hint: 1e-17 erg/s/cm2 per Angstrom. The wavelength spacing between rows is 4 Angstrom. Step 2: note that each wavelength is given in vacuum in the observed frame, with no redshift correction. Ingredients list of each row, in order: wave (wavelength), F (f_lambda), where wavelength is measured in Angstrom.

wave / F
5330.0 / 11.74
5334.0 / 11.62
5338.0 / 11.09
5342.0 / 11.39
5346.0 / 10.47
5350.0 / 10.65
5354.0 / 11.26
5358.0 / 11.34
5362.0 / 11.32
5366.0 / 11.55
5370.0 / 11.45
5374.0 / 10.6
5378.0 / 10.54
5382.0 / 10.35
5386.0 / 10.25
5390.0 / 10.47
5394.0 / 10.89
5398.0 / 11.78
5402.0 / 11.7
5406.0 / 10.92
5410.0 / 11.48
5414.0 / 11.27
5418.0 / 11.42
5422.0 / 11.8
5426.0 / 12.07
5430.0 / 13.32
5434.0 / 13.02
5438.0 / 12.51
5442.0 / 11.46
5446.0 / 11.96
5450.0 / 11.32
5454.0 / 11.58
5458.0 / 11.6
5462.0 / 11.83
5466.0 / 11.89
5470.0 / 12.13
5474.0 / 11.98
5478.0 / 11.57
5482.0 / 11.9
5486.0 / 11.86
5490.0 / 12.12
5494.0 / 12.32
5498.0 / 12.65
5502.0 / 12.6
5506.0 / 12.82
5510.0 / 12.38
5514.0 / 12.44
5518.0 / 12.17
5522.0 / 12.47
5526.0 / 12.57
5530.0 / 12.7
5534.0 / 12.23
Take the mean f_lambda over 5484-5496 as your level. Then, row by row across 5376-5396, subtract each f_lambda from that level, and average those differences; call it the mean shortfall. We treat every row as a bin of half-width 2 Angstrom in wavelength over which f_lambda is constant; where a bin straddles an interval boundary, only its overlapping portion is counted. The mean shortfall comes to 1.6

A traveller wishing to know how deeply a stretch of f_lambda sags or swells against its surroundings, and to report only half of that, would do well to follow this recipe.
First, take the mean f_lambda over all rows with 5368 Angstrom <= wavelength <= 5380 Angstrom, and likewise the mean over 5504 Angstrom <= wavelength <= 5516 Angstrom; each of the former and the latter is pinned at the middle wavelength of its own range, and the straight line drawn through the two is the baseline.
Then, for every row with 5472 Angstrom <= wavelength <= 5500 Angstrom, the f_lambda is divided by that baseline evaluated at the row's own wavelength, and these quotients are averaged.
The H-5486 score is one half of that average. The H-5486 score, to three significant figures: 0.492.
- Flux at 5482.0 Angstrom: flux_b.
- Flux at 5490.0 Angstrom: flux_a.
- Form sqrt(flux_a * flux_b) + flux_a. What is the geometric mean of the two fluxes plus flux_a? 24.1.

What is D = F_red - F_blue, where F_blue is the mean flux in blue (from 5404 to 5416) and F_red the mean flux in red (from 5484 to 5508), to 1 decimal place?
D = 1.2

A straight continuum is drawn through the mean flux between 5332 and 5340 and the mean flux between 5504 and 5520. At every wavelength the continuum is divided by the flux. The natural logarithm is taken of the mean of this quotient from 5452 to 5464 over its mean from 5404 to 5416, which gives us -0.01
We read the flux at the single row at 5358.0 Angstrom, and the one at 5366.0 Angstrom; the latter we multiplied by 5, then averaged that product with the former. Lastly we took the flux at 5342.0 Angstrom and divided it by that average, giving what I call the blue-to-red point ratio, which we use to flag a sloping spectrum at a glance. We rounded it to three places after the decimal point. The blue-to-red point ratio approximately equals 0.330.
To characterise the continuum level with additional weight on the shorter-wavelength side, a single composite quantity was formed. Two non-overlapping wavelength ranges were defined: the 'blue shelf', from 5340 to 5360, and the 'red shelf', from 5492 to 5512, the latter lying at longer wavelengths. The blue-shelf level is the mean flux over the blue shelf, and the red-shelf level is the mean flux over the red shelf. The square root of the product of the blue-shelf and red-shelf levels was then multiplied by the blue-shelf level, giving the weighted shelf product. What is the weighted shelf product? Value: 130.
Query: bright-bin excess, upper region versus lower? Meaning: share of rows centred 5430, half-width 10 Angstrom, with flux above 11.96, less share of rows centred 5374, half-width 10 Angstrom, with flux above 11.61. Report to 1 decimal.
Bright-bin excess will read 0.8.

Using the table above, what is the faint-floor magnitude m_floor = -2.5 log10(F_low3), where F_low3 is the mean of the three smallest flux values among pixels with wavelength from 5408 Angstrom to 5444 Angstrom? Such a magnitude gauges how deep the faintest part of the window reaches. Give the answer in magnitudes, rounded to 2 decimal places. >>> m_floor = -2.64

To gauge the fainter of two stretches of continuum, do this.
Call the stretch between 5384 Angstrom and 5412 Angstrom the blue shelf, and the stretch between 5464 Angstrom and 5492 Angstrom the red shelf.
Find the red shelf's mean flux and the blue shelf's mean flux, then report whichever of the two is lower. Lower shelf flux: 11.1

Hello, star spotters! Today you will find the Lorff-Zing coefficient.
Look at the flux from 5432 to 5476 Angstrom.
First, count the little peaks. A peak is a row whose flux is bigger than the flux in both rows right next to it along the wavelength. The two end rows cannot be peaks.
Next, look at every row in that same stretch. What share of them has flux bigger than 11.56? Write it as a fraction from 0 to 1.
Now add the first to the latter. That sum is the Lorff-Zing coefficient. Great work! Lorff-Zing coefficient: 2.8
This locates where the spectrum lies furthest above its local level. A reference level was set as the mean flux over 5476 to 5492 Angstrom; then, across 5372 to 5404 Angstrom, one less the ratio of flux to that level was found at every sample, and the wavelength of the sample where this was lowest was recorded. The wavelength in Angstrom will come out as 5398.0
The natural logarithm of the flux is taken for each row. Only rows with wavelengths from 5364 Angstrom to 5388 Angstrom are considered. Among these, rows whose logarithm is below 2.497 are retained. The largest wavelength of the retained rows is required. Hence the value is 5386.0 Angstrom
